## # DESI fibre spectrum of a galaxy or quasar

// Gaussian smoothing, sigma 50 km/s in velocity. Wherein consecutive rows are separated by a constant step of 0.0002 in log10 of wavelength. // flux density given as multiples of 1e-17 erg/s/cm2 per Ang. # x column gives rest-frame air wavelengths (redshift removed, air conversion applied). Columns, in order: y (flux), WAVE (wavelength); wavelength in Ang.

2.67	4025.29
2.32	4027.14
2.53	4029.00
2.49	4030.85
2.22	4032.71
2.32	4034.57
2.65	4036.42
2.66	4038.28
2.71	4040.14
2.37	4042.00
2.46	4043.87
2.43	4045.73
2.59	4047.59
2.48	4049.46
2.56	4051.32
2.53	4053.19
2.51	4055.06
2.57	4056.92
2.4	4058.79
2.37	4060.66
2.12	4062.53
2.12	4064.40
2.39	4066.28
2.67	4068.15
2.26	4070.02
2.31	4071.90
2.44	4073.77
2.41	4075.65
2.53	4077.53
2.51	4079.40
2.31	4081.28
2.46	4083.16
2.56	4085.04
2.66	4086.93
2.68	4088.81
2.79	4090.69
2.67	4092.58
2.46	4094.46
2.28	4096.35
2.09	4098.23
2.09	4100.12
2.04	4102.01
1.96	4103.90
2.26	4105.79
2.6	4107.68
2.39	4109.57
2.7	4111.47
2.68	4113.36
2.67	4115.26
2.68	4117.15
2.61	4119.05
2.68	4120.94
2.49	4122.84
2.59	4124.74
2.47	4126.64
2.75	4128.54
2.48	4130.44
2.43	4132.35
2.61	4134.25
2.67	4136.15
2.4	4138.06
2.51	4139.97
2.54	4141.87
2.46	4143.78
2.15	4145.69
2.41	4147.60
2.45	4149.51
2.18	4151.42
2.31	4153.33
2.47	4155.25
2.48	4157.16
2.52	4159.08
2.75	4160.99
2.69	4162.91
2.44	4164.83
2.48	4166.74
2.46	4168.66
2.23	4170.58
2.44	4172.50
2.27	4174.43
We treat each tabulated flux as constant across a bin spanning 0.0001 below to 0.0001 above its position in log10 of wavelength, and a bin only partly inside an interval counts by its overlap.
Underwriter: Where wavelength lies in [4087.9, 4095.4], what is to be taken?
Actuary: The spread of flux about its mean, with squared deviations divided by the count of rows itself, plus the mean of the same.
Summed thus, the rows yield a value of 2.77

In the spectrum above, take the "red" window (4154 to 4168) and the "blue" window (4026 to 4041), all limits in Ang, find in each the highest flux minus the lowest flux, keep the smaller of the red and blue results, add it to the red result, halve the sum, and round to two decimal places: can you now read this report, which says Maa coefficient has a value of 0.31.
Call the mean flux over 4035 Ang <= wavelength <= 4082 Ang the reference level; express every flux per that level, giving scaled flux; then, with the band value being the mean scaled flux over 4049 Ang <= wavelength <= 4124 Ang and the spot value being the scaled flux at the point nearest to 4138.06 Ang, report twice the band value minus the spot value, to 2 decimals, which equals 1.02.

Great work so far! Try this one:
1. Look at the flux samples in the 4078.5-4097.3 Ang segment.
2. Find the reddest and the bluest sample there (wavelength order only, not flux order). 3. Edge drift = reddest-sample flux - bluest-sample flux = -0.23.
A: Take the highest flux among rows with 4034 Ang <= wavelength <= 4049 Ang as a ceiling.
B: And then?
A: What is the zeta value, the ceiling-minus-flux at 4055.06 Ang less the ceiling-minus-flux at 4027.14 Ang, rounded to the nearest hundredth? -0.19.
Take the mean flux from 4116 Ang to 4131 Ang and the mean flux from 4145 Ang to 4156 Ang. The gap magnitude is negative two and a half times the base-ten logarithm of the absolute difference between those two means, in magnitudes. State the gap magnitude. 1.4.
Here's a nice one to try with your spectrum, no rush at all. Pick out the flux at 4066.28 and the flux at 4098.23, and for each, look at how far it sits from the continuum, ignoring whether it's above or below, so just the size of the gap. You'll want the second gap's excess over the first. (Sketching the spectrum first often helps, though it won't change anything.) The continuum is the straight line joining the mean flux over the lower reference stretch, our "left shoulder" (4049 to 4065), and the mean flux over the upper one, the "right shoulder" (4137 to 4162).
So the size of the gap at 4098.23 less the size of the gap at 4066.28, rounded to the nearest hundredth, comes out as 0.31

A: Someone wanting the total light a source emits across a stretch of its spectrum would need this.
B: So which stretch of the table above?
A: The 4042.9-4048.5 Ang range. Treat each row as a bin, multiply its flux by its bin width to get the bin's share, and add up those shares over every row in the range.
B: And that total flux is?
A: 14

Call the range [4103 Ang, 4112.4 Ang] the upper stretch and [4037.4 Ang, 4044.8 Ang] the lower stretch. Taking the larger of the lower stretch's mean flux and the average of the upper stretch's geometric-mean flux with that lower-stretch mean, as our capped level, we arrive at 2.55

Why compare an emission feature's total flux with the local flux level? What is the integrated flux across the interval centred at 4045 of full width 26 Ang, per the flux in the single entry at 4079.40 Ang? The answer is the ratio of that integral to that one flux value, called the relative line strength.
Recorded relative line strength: 26.0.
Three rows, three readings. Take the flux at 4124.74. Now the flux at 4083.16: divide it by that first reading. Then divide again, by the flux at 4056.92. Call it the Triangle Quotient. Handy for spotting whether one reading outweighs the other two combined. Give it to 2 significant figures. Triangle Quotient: 0.37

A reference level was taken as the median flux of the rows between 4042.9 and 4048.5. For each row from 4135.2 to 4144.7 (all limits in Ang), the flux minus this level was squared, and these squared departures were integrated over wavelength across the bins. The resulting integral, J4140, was 0.11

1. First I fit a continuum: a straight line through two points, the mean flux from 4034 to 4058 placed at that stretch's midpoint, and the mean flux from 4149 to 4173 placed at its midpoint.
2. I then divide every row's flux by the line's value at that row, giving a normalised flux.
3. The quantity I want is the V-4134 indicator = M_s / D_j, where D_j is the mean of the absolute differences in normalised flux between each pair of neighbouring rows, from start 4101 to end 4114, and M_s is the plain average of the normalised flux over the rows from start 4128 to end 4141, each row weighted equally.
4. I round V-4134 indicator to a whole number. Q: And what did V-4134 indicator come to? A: 12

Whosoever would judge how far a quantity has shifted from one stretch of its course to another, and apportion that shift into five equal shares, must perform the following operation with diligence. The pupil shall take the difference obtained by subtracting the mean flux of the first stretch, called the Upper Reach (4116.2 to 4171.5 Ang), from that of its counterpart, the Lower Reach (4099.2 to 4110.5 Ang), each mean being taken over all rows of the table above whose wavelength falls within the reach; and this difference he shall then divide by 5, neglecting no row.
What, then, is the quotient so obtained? -0.055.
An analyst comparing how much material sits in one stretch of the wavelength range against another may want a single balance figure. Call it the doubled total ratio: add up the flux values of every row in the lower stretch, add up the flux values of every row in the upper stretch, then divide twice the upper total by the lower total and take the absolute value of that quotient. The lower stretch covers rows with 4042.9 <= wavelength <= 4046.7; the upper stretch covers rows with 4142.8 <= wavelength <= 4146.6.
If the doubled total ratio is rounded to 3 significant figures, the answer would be 1.89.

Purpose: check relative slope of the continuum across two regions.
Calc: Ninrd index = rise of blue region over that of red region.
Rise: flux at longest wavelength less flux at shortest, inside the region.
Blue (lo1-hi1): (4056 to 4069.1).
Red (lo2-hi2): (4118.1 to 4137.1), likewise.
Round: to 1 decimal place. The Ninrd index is 1.7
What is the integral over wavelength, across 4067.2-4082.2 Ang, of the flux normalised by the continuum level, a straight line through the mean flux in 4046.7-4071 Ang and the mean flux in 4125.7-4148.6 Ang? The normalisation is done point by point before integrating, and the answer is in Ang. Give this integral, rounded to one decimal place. 14.9 Ang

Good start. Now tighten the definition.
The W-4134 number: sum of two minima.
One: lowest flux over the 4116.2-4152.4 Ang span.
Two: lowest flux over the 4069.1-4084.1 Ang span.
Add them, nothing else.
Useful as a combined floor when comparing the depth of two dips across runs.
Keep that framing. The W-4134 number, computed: 4.41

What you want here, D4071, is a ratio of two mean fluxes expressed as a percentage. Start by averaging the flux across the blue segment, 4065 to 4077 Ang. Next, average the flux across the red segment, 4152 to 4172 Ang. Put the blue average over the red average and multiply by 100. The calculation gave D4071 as 97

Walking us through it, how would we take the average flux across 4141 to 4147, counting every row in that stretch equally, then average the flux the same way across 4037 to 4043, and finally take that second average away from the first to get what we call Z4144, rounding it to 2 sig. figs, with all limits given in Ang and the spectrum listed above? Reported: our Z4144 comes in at -0.20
